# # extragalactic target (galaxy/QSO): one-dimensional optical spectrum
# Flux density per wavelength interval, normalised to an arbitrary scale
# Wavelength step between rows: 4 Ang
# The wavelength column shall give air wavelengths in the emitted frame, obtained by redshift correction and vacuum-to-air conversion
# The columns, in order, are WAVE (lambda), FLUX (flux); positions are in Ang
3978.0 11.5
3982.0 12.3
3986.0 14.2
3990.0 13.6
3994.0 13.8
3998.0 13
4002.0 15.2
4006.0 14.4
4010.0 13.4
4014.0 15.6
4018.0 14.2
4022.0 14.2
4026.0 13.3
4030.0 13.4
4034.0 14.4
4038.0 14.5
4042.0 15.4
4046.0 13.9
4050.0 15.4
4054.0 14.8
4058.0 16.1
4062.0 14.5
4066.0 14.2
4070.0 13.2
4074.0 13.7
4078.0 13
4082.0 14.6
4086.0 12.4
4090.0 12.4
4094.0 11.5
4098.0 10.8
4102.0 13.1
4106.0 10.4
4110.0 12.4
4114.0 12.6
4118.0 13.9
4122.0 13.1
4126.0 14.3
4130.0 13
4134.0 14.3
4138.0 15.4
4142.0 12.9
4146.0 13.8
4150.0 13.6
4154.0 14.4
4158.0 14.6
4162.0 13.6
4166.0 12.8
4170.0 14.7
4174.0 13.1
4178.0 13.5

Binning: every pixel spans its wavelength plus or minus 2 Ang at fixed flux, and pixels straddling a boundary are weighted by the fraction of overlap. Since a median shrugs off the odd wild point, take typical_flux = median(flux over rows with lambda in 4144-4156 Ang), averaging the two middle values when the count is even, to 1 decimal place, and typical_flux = 13.8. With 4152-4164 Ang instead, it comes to 14.4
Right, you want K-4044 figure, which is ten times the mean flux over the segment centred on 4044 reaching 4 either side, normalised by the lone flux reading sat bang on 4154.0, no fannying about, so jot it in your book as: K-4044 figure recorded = 10.2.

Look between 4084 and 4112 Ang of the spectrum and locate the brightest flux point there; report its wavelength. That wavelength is 4102.0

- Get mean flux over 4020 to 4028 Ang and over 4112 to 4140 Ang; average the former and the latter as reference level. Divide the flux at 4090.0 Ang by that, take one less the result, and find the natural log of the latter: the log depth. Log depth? -2.3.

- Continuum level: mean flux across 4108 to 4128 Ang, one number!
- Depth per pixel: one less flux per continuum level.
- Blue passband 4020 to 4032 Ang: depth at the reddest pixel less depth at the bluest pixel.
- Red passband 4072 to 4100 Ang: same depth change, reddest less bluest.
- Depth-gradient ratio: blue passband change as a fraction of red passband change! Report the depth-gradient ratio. 0.28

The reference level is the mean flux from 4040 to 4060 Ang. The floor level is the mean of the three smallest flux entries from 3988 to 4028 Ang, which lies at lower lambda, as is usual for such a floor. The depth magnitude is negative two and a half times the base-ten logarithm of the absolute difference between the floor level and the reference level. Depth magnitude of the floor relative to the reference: -0.7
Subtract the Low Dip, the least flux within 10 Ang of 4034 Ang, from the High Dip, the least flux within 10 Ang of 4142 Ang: -0.4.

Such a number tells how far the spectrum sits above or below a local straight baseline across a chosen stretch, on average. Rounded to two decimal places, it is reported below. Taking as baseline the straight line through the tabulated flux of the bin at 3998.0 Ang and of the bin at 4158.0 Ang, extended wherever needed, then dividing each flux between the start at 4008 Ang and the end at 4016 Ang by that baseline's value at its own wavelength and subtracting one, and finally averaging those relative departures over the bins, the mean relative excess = 0.10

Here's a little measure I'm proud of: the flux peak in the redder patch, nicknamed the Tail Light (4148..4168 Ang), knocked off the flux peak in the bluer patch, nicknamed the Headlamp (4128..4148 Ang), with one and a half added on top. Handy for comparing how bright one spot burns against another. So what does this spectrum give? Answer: 2.3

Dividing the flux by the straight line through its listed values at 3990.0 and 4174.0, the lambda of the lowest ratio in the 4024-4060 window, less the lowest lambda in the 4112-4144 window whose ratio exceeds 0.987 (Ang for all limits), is -92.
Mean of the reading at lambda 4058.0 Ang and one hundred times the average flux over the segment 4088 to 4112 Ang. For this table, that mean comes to 596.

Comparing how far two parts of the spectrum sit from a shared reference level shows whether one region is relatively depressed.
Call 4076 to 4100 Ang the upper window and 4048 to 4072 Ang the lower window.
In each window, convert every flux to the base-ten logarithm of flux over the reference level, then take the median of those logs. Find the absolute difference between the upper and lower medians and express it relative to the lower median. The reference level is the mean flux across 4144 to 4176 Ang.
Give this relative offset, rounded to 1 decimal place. 2.9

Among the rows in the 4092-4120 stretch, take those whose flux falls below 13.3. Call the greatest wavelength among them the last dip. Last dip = 4114.0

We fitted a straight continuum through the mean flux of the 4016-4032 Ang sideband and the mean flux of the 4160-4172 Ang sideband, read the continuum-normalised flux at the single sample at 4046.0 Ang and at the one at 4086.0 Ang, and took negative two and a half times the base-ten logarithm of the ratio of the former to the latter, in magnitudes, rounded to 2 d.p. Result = -0.12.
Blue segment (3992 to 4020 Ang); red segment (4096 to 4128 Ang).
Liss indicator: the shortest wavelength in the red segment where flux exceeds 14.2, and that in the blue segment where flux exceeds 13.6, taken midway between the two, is 4060 Ang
